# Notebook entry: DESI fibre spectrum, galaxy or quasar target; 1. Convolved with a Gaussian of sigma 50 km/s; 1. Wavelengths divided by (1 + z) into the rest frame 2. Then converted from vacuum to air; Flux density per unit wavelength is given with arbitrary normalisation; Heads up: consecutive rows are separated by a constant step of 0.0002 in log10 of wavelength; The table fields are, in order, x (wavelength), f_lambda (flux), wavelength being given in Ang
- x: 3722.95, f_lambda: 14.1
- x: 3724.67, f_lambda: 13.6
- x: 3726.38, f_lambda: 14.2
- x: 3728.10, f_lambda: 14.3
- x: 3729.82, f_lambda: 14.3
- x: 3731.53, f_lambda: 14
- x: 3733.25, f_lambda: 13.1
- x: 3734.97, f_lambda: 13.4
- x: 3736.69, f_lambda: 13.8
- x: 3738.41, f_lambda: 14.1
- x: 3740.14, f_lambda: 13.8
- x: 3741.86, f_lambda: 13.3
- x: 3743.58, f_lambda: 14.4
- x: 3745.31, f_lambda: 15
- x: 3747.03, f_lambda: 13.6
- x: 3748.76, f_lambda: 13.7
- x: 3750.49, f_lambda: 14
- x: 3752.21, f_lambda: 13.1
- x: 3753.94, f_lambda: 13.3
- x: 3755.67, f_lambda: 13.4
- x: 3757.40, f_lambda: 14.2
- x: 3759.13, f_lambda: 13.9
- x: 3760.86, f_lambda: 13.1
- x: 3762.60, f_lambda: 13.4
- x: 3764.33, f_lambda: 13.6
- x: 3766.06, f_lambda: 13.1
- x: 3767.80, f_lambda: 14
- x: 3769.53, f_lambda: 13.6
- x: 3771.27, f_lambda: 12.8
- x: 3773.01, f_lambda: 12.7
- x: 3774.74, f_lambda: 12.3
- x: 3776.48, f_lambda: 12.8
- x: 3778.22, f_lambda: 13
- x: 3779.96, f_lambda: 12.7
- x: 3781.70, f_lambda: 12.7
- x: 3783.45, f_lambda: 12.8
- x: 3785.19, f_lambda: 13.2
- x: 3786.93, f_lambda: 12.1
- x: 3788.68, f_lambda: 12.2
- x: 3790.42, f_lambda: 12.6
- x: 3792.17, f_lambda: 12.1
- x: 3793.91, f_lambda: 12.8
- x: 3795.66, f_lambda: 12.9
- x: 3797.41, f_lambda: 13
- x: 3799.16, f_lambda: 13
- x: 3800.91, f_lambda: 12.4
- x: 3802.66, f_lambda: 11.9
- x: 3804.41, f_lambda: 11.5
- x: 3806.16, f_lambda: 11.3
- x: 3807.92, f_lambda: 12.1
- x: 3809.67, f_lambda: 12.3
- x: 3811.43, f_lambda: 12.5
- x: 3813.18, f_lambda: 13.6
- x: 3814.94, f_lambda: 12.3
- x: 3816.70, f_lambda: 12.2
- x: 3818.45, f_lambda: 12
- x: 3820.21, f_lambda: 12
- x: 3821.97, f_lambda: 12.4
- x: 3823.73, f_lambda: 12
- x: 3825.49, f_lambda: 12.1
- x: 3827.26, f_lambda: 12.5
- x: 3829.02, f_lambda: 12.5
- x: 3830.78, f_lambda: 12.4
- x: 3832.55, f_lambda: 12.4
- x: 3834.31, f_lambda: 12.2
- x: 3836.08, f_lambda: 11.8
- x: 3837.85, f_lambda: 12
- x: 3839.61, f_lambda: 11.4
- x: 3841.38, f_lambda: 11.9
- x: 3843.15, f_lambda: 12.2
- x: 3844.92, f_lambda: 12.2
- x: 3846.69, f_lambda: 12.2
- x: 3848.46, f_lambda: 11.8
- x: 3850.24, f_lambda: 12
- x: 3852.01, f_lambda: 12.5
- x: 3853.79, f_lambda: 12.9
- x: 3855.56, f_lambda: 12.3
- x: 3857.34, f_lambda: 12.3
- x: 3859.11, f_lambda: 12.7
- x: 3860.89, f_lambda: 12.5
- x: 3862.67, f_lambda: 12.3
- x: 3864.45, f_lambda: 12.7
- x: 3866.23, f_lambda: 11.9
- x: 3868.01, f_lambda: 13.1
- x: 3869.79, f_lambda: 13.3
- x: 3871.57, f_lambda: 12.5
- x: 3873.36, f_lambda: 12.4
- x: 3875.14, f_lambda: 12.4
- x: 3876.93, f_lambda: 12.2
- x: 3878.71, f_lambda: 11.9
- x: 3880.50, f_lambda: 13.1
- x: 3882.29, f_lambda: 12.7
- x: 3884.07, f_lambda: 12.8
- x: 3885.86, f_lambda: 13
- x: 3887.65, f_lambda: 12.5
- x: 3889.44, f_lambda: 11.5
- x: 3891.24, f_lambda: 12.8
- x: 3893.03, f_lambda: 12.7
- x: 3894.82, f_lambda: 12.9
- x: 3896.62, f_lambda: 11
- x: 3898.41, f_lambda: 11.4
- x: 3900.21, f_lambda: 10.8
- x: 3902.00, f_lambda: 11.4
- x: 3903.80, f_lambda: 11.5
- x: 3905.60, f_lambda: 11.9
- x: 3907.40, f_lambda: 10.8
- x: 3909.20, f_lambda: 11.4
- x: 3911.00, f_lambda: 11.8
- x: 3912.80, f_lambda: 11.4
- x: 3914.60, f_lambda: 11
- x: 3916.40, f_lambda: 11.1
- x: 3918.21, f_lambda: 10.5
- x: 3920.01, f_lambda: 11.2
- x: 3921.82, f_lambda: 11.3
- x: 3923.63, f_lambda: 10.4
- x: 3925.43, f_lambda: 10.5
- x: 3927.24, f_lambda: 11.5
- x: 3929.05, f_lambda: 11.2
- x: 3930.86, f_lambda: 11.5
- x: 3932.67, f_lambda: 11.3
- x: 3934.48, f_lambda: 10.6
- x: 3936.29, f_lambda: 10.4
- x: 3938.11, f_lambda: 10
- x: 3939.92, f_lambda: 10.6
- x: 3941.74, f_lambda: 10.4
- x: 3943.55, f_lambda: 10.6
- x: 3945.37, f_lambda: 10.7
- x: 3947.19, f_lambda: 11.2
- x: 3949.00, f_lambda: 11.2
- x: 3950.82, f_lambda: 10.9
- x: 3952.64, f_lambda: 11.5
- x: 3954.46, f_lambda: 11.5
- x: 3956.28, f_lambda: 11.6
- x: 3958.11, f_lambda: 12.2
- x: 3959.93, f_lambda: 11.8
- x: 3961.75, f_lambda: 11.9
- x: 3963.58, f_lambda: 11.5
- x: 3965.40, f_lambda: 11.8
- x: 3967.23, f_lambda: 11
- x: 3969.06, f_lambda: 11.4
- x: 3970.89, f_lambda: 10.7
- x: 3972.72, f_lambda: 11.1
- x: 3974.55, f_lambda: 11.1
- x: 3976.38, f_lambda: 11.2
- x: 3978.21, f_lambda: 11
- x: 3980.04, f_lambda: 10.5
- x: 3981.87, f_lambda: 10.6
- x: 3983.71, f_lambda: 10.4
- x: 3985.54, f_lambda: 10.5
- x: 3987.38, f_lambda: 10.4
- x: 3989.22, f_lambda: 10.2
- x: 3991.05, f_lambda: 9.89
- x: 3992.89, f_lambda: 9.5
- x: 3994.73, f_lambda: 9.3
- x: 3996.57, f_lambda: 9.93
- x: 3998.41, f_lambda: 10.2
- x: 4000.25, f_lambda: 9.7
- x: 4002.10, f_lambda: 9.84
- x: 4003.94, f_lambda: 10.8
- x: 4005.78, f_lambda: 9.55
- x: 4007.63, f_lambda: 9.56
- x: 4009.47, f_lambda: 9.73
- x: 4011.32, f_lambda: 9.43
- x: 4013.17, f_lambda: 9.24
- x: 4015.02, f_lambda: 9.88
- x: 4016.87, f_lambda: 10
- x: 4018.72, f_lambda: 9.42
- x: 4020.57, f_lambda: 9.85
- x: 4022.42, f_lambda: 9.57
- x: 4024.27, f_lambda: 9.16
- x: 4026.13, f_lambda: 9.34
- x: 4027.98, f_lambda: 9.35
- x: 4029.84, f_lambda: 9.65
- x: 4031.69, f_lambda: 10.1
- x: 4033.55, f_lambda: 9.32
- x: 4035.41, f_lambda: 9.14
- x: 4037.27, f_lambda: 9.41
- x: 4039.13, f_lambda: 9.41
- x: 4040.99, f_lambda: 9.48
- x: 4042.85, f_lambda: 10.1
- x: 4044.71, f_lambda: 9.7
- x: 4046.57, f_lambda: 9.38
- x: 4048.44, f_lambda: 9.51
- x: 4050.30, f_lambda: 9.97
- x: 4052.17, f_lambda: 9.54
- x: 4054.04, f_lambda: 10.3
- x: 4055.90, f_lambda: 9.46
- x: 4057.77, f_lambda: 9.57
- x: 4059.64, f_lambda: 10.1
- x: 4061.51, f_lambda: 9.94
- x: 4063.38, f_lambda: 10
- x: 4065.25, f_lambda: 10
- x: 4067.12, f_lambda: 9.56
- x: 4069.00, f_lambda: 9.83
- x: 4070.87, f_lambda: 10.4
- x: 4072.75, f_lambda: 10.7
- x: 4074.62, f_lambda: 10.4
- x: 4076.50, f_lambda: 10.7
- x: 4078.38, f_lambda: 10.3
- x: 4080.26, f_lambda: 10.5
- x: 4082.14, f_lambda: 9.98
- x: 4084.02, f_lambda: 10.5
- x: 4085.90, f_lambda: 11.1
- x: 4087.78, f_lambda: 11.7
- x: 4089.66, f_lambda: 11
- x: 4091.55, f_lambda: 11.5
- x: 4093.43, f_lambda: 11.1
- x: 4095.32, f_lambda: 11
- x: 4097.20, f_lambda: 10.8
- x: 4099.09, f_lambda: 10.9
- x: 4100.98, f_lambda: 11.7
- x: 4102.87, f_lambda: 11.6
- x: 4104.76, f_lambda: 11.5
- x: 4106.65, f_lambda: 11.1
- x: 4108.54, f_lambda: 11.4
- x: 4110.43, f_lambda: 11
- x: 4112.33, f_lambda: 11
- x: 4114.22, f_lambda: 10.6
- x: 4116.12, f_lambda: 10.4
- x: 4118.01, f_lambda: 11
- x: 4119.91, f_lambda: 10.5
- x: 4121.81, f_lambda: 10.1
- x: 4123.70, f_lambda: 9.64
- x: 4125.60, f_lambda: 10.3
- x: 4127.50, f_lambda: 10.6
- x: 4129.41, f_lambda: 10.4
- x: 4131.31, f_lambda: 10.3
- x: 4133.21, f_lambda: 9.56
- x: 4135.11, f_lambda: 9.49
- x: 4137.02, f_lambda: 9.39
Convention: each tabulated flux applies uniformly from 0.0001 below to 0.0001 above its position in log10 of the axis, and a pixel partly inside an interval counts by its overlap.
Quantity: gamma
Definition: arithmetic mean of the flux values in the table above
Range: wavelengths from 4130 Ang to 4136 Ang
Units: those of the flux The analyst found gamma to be 9.8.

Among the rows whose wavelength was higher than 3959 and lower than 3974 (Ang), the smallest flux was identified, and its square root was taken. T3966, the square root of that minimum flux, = 3.27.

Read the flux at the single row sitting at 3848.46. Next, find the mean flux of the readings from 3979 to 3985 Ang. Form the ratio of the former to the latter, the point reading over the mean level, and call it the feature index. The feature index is 1.12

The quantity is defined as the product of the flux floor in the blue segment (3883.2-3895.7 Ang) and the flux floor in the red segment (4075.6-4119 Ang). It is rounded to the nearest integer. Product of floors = 115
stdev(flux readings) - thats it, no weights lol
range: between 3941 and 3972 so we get 0.5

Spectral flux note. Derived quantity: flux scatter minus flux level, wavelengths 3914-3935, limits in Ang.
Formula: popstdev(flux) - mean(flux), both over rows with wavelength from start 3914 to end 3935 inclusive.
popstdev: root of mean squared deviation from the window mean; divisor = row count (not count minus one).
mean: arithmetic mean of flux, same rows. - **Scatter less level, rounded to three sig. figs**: -10.6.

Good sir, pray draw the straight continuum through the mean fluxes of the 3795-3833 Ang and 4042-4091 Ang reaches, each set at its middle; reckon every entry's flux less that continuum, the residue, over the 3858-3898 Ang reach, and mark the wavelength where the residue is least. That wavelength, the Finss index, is 3896.62 Ang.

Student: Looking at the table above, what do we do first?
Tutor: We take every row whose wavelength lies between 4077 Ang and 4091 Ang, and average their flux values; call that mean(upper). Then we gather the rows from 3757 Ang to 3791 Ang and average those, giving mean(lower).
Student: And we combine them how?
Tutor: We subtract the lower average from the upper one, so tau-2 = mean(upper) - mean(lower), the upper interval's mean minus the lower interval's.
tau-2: -2.3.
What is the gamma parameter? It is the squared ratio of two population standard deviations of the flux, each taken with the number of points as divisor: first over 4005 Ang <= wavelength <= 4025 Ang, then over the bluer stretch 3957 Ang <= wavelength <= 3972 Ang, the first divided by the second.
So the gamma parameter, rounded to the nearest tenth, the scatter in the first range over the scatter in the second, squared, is 0.3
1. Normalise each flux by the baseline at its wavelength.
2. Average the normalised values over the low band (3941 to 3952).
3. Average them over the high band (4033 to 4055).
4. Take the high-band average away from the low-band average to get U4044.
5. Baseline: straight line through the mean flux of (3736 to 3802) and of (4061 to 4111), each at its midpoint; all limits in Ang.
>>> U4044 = 0.05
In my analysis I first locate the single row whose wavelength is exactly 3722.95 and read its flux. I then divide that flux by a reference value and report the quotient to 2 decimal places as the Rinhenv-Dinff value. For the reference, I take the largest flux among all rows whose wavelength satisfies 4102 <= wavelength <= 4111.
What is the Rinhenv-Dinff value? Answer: 1.22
